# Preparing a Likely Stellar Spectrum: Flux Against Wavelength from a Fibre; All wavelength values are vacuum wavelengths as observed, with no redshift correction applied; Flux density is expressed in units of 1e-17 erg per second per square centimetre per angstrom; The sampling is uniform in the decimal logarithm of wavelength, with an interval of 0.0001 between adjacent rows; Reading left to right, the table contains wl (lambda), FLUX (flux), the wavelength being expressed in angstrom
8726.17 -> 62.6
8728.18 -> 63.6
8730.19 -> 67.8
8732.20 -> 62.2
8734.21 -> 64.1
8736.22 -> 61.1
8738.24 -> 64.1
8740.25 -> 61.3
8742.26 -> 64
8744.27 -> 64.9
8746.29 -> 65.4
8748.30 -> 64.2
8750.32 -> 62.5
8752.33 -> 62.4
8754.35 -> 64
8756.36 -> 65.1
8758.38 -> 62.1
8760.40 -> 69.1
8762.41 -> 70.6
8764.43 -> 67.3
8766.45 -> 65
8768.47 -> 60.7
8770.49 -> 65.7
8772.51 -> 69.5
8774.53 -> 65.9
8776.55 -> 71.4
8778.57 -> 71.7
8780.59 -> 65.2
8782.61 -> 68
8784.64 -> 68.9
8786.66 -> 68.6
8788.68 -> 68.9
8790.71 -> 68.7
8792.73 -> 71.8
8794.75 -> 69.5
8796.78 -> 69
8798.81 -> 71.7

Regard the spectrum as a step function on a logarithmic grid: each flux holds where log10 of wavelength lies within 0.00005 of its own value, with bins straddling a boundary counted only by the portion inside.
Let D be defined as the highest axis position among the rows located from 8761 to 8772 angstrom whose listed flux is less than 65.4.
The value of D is 8768.47 angstrom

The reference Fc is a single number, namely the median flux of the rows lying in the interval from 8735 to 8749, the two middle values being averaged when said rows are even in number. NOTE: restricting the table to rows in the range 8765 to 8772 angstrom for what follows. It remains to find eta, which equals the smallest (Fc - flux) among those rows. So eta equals -2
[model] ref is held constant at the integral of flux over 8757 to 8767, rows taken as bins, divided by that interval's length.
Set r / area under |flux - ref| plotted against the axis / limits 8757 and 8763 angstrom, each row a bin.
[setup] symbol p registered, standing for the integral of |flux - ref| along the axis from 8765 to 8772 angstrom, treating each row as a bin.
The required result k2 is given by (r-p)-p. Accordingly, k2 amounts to -19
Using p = 20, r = 21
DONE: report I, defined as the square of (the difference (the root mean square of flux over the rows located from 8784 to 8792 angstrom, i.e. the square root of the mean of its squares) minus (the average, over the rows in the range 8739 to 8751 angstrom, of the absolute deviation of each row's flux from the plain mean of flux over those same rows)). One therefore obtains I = 4565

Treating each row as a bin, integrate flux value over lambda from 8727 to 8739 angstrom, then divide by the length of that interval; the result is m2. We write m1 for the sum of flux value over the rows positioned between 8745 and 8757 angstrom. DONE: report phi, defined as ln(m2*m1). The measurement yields 10.1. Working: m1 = 383.6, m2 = 64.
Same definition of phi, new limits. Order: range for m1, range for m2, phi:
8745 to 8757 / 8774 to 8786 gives 10.2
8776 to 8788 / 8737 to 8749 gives 10.2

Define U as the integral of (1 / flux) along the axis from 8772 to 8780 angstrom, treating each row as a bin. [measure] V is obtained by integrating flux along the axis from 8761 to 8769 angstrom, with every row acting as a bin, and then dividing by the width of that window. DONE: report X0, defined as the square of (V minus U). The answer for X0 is 4393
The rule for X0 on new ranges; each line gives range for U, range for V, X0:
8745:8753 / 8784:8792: 4732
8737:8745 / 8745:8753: 4042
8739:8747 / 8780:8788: 4589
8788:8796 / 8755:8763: 4401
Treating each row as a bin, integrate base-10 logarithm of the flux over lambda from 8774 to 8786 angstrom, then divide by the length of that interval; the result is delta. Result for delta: 1.84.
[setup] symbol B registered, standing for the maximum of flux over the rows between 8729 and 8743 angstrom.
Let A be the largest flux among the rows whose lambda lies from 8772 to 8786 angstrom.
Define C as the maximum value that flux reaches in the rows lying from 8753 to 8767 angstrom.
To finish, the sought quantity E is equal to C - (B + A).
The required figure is -68.9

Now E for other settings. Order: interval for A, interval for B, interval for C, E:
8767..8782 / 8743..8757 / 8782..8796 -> -65.3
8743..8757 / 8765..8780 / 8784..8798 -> -65.3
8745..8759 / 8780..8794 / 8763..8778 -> -65.8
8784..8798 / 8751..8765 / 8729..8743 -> -74.6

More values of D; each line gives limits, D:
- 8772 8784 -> 8780.59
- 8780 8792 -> 8780.59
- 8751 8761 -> 8758.38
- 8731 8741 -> 8740.25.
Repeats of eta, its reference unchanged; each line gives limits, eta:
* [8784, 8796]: -8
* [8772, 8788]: -8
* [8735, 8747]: -1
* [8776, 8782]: -8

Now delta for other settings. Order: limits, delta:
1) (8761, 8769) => 1.82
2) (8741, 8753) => 1.81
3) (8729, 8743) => 1.80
